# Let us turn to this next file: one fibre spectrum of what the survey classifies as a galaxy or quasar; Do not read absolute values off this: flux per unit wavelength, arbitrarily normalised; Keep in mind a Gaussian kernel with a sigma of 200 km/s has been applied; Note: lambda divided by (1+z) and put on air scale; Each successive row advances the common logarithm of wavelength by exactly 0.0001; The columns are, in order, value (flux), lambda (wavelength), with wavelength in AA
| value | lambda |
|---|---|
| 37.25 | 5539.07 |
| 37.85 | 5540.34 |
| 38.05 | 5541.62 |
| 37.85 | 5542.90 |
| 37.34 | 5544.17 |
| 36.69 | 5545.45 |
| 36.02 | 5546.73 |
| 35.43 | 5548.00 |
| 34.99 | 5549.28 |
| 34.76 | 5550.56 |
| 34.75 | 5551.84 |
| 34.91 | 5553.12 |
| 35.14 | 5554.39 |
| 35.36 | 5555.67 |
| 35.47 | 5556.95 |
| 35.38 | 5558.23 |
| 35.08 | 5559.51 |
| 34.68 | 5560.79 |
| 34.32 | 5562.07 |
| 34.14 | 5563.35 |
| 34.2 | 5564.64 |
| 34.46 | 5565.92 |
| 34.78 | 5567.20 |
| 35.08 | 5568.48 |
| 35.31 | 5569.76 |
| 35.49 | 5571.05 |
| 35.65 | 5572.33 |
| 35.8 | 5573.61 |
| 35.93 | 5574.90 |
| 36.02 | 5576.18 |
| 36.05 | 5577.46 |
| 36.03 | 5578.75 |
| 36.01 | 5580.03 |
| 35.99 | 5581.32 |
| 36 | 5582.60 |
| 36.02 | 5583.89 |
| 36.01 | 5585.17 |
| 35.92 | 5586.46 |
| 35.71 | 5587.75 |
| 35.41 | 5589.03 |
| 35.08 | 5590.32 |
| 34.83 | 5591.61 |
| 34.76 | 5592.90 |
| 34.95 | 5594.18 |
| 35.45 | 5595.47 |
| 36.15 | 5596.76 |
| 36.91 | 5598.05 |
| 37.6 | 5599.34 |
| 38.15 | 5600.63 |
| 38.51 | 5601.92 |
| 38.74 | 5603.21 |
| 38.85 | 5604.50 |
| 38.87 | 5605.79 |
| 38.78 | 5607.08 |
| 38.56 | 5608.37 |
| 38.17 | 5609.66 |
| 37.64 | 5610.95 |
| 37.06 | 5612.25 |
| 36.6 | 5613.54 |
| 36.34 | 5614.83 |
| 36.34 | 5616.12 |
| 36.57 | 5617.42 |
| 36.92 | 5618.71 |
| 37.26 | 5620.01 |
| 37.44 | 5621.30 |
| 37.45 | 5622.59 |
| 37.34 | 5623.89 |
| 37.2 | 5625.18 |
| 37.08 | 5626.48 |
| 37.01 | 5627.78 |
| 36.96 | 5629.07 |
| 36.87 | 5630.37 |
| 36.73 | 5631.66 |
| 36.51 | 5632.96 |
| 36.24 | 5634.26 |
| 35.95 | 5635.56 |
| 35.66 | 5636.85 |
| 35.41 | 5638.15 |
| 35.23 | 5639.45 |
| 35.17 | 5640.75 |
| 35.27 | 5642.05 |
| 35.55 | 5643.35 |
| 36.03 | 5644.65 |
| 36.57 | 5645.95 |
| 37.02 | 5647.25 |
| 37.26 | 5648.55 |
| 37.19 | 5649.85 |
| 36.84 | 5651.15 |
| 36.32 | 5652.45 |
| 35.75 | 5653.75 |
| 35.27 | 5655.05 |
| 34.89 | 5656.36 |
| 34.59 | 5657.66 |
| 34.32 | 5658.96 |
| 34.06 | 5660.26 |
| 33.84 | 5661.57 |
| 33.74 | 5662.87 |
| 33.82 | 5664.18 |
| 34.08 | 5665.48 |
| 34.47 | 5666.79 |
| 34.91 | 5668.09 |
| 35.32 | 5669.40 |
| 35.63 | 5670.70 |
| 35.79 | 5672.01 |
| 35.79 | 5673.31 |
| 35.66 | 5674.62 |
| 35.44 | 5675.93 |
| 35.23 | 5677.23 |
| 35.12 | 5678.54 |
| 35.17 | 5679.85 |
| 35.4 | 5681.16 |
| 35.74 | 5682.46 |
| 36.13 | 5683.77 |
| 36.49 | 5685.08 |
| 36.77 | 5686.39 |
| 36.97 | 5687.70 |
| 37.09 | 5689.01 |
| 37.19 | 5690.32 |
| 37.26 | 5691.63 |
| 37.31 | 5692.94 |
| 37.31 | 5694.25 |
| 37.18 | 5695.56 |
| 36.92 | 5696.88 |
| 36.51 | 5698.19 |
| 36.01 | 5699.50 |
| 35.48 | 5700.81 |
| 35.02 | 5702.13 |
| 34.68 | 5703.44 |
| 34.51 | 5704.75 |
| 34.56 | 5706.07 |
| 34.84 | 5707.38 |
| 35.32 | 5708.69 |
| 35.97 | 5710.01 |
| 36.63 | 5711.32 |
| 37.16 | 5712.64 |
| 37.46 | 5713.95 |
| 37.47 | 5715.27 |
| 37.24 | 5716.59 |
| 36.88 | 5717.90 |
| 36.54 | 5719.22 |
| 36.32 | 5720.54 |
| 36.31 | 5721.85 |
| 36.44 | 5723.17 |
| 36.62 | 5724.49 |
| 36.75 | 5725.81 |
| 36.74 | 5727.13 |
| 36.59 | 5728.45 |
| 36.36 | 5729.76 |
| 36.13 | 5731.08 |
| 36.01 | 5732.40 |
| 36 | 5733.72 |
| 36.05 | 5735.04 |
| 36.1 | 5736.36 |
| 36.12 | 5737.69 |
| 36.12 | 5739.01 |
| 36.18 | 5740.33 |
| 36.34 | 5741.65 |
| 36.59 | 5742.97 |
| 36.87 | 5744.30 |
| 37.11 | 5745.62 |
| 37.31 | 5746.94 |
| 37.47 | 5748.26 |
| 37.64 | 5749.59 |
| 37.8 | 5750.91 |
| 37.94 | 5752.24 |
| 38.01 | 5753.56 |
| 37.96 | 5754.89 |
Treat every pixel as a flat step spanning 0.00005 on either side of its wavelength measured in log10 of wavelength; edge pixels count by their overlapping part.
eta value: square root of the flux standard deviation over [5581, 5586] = 0.11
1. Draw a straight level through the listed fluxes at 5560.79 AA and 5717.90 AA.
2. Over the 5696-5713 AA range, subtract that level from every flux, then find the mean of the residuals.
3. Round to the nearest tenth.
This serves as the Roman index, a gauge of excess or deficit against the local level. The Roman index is -1.0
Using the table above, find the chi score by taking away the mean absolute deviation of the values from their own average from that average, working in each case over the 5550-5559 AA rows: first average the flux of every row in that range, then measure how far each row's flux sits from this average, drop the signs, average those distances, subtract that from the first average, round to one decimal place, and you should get 34.9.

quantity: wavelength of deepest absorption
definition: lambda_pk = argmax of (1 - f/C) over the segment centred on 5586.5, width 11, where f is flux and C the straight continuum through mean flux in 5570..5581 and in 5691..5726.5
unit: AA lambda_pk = 5591.61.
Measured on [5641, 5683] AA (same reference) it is 5662.87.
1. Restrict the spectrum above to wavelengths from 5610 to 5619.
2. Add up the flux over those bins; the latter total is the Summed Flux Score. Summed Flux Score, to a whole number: 257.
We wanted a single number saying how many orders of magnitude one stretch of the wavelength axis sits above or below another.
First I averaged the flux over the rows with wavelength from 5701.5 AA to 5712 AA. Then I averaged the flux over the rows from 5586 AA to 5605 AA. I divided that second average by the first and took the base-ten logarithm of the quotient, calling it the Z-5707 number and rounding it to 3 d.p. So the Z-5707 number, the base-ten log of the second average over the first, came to 0.015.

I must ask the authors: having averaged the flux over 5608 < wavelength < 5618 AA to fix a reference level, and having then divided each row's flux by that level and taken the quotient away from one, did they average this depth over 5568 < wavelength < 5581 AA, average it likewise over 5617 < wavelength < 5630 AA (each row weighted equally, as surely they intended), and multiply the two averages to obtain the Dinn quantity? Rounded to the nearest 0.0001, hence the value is 0.0000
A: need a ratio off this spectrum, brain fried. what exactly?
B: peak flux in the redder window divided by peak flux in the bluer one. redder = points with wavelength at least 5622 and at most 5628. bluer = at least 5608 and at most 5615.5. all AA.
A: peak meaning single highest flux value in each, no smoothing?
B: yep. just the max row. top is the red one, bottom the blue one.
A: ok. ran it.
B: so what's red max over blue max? 0.97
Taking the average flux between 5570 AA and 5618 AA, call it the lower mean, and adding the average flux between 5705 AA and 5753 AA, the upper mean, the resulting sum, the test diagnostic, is 73.1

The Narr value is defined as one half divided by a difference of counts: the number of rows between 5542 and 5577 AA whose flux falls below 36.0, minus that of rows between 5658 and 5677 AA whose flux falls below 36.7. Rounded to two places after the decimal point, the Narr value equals 0.06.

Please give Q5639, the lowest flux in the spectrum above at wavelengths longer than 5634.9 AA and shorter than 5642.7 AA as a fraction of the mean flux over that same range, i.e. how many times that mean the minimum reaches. 0.992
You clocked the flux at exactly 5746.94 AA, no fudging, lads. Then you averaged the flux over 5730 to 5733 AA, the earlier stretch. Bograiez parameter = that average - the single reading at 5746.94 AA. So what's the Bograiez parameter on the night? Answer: -1.2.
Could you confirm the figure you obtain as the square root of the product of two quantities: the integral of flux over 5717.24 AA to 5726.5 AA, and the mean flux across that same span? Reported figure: 111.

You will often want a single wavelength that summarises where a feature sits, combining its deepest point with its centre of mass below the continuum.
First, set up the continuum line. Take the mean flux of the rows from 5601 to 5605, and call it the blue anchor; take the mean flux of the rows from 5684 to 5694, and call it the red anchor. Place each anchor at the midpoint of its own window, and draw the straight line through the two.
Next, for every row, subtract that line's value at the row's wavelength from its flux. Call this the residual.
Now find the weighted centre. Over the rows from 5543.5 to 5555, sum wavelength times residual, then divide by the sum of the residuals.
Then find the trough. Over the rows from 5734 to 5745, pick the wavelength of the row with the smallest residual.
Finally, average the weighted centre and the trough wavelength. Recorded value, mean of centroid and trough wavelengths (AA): 5642.4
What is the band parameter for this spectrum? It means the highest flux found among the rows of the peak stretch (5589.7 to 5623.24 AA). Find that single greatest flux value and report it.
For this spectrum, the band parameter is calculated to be 38.87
